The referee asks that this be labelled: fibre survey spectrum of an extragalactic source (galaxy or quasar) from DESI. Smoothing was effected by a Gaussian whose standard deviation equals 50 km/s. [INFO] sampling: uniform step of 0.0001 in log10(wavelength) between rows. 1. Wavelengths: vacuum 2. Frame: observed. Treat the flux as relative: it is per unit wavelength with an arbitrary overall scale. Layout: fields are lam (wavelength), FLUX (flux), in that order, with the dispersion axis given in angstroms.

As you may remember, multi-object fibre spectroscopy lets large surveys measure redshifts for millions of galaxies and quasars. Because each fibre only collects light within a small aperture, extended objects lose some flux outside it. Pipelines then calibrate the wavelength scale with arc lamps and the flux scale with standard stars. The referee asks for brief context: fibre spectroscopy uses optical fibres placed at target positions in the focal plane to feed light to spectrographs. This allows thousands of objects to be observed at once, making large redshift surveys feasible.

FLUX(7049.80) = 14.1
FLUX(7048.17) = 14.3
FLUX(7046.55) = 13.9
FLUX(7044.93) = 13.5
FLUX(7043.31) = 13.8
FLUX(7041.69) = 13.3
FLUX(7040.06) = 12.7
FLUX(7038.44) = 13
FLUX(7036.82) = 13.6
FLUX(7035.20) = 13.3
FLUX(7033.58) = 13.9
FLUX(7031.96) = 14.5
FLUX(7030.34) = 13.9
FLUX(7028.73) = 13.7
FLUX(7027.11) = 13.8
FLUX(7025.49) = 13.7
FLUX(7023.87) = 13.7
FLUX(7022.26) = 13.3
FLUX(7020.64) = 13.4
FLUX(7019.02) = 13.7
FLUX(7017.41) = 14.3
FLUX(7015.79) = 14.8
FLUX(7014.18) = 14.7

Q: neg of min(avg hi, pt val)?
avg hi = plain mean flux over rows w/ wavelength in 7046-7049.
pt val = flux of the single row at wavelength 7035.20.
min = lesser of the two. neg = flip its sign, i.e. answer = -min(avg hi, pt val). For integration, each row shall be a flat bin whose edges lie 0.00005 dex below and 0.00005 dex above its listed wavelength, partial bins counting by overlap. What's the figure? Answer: -13.3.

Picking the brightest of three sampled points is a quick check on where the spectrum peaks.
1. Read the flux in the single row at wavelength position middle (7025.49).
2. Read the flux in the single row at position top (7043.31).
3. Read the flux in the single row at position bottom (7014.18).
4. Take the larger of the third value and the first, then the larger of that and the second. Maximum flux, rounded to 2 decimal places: 14.70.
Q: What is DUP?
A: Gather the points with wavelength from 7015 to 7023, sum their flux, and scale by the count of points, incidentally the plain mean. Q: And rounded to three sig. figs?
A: 13.9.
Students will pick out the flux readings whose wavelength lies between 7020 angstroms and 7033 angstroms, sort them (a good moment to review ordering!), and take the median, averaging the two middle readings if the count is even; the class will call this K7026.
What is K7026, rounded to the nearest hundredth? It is 13.70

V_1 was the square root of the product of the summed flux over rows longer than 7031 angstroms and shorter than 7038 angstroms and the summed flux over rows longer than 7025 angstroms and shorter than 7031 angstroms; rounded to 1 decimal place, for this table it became 55.2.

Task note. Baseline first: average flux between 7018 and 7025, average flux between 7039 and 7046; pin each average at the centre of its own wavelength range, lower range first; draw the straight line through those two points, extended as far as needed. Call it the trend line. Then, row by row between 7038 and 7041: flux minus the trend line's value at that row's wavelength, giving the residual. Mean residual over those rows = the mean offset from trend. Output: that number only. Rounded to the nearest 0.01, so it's -0.51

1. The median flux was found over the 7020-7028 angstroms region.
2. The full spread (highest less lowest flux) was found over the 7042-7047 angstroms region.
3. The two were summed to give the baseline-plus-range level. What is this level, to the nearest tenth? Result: 14.1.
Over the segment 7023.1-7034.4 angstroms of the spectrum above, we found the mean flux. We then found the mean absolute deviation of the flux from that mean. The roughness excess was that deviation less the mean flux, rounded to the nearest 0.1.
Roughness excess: -13.7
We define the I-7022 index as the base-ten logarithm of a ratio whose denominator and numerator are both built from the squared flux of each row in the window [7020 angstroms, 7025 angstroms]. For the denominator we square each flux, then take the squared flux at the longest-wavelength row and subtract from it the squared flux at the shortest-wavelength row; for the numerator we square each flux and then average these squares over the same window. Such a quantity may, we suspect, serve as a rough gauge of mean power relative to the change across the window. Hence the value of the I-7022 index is 1.3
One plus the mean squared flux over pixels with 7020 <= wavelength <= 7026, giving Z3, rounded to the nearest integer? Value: 184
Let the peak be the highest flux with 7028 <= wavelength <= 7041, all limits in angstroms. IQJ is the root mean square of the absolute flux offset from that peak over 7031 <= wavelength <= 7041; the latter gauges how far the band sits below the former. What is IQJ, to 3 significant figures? 1.16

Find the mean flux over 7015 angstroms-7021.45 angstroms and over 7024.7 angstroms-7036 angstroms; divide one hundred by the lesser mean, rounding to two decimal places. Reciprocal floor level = 7.23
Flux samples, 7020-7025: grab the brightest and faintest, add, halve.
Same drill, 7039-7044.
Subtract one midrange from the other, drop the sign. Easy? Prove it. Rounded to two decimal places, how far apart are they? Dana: 0.25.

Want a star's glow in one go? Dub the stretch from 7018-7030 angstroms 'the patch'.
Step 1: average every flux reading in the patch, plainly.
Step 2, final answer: 13.6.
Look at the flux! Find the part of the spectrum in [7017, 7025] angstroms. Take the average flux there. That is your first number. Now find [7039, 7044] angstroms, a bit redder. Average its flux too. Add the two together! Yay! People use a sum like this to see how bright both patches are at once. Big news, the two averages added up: 26.9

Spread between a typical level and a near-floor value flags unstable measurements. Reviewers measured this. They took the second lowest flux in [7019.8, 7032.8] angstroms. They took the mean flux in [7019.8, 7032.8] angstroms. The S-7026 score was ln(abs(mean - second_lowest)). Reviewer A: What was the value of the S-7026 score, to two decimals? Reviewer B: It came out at -1.05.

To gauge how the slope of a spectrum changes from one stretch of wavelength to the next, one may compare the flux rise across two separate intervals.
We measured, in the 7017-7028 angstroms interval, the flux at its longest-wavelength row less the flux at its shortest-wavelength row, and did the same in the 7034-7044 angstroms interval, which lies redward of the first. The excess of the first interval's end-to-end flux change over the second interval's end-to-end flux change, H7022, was -1.0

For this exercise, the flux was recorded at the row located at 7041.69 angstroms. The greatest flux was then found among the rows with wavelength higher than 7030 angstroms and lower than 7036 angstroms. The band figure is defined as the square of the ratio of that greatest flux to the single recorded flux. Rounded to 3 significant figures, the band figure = 1.19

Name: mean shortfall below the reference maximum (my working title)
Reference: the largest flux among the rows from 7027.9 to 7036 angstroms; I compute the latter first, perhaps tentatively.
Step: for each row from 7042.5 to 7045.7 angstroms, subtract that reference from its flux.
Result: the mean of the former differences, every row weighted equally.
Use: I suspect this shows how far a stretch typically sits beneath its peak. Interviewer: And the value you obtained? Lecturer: -0.85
